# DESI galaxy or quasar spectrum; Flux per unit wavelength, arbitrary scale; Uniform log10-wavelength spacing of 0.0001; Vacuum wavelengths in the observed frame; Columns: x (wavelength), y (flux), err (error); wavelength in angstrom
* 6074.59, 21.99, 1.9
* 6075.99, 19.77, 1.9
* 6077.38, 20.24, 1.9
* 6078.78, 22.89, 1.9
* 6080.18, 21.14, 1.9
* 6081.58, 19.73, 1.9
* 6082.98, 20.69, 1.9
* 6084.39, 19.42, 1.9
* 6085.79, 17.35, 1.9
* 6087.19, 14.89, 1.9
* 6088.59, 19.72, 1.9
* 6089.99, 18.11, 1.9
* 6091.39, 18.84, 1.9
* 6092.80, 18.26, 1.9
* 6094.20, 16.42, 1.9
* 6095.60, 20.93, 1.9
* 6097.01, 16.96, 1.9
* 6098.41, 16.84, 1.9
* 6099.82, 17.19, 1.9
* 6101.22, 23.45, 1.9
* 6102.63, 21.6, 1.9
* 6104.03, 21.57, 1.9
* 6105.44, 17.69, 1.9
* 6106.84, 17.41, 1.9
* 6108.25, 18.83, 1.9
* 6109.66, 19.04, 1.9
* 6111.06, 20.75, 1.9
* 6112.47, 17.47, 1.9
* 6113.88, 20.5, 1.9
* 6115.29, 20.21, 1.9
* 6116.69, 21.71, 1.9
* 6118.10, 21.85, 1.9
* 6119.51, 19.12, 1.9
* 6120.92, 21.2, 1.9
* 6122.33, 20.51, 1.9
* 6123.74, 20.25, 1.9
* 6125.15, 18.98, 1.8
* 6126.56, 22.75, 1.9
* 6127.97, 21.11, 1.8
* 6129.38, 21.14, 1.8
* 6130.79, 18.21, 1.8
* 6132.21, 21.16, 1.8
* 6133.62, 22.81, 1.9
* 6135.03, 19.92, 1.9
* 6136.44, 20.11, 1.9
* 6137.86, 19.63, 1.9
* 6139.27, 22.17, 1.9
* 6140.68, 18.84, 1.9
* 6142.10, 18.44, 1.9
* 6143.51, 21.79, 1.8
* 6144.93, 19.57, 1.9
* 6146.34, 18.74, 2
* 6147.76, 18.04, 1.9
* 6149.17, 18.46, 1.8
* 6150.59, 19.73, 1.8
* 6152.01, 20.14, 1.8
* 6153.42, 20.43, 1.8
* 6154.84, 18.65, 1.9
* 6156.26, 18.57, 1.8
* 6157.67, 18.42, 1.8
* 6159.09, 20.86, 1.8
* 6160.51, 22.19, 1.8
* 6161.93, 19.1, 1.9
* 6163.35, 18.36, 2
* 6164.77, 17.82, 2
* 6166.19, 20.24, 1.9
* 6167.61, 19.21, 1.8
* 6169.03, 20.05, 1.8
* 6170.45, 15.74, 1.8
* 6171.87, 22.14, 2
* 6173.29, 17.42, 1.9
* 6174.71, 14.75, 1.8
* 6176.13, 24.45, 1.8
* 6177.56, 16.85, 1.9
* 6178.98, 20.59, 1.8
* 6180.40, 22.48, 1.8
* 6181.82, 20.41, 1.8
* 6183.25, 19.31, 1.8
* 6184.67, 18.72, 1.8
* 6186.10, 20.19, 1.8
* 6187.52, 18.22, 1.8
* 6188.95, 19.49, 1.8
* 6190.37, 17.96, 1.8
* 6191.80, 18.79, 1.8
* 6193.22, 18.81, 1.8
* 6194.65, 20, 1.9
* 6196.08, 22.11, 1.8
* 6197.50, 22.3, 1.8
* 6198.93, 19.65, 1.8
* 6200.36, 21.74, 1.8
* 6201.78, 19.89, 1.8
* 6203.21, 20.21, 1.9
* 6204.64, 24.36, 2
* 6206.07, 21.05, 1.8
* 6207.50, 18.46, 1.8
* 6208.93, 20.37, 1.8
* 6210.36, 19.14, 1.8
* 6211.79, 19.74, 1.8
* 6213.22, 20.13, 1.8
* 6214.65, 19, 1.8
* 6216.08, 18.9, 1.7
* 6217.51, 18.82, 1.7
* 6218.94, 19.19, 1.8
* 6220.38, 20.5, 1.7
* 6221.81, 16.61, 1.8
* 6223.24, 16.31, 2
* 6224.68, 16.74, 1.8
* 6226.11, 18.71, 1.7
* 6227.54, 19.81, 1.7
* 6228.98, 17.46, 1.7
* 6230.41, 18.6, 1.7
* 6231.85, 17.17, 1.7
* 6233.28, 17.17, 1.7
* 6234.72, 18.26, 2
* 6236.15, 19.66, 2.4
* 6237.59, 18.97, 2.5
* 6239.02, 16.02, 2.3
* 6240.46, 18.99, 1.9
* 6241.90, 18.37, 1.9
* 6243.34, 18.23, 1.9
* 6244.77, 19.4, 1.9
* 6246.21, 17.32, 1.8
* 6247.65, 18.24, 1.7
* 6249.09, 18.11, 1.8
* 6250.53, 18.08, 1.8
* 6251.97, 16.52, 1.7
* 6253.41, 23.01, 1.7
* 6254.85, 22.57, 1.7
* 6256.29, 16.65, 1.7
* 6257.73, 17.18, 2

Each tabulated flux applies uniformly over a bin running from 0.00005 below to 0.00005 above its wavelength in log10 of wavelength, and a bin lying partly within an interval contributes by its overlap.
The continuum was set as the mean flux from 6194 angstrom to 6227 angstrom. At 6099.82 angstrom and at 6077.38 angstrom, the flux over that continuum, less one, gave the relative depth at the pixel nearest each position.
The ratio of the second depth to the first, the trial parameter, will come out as -0.2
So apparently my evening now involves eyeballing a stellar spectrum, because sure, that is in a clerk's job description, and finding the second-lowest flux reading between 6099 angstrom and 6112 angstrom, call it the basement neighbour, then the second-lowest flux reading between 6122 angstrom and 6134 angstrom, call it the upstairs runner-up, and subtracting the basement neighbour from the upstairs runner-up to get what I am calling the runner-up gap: 1.6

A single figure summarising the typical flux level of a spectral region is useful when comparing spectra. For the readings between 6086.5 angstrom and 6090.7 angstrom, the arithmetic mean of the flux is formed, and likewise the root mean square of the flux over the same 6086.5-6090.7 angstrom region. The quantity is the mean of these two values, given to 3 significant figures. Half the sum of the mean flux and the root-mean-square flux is 17.6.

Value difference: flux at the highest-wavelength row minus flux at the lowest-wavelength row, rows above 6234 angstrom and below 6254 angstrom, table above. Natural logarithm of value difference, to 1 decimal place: 1.6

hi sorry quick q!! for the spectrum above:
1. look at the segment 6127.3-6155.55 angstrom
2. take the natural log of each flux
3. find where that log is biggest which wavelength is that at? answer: 6133.62 angstrom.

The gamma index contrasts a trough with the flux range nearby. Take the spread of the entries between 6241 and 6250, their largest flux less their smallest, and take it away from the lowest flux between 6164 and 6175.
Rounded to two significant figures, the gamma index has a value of 13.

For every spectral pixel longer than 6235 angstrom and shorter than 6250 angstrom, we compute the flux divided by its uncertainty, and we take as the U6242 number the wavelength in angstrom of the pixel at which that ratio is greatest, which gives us 6247.65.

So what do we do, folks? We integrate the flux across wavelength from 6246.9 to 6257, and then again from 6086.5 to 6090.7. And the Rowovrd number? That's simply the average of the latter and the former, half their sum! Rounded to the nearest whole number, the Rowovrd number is 133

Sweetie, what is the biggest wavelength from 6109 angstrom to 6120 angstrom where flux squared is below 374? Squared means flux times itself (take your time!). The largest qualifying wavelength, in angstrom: 6119.51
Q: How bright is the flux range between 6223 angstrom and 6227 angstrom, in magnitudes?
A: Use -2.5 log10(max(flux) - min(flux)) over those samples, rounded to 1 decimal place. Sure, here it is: -1.0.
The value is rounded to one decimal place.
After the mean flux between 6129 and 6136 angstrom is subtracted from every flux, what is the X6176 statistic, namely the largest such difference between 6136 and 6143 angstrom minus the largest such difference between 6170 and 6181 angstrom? -2.3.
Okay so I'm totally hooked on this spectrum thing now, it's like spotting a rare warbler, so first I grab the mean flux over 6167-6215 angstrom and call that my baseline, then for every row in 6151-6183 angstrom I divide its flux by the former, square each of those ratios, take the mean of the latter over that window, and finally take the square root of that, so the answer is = 0.99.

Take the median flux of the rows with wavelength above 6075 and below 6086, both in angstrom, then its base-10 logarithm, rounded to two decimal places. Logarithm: 1.30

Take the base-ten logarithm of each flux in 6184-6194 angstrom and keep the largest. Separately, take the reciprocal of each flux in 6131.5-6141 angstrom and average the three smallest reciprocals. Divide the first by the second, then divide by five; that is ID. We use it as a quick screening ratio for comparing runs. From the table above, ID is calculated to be 5.75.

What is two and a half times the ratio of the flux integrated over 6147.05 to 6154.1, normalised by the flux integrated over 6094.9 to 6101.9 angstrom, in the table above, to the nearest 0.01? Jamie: 2.56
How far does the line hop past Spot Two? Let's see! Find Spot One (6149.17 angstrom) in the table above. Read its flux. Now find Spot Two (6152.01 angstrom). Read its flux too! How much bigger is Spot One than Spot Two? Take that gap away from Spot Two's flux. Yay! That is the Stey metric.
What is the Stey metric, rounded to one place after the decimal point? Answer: 21.8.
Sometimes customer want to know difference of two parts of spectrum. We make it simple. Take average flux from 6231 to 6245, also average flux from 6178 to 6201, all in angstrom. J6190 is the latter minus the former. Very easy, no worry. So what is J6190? 1.82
